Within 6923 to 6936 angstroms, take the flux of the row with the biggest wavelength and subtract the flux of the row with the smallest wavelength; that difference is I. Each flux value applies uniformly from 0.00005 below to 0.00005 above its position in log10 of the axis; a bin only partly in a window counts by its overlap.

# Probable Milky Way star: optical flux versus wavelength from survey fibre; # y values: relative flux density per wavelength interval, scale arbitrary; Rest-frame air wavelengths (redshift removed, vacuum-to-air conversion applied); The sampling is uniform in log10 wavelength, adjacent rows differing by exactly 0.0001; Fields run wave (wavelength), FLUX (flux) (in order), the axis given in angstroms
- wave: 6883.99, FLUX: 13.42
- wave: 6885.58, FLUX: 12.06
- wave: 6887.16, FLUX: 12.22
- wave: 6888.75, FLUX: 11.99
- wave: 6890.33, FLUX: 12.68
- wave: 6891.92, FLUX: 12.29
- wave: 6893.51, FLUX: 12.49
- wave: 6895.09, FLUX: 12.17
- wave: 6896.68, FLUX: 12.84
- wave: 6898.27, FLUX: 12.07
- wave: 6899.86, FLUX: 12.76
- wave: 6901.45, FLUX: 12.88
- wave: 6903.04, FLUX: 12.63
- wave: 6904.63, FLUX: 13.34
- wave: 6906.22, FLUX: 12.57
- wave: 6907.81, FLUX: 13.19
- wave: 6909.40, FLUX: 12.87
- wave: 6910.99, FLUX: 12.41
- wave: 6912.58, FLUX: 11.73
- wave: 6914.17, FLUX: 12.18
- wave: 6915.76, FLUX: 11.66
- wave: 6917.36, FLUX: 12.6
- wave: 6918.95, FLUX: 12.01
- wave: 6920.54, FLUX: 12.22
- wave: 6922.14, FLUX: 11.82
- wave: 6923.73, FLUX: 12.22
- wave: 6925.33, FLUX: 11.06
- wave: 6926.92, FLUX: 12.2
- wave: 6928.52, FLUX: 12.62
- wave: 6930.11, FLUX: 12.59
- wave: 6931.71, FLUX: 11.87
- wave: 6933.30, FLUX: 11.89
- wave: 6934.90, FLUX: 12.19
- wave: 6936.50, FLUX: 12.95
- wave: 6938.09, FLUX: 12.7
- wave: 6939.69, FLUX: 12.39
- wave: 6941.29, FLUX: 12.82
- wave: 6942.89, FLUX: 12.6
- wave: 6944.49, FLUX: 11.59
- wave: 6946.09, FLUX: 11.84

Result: 0.0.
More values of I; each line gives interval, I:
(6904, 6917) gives -1.7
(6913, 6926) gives -1.1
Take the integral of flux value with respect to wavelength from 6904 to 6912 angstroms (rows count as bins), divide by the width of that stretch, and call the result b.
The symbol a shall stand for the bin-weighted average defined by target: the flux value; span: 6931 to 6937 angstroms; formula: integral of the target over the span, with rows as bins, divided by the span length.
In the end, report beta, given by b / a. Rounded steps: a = 12.2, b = 12.8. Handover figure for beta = 1.05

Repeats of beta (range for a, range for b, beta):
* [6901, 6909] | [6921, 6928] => 0.92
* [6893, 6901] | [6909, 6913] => 0.99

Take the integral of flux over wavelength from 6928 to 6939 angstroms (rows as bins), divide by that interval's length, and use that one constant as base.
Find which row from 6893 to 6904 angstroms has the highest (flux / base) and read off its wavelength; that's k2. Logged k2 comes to 6901.45 angstroms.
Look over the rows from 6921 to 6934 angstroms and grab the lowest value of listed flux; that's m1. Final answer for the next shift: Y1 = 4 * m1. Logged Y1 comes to 44.2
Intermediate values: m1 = 11.06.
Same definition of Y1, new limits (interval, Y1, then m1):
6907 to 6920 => 46.6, 11.66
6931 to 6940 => 47.5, 11.87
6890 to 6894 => 49.2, 12.29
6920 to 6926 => 44.2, 11.06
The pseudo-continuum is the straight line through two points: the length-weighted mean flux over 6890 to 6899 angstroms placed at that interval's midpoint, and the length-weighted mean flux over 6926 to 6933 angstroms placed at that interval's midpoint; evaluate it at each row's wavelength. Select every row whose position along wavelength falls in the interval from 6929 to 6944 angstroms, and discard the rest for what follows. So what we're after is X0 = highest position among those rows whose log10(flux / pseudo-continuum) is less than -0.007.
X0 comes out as 6933.30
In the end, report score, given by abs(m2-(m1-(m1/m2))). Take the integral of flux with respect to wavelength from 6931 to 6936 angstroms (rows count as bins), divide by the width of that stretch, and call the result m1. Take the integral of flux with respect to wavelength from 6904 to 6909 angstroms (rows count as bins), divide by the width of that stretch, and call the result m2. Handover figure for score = 1.9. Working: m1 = 12.0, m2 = 13.0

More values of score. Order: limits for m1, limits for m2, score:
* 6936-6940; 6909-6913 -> 0.7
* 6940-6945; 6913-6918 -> 0.7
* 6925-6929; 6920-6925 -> 1.0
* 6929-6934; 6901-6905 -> 1.7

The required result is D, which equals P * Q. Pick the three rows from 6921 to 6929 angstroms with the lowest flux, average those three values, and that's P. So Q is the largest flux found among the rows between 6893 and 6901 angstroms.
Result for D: 150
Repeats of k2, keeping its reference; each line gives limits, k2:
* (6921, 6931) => 6928.52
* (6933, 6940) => 6936.50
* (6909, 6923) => 6909.40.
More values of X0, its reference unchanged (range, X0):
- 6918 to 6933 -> 6931.71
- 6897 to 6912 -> 6898.27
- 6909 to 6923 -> 6922.14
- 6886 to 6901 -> 6898.27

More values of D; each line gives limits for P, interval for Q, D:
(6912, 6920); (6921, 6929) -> 149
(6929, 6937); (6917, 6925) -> 151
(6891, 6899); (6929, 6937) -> 158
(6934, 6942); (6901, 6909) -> 166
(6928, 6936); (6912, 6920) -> 151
